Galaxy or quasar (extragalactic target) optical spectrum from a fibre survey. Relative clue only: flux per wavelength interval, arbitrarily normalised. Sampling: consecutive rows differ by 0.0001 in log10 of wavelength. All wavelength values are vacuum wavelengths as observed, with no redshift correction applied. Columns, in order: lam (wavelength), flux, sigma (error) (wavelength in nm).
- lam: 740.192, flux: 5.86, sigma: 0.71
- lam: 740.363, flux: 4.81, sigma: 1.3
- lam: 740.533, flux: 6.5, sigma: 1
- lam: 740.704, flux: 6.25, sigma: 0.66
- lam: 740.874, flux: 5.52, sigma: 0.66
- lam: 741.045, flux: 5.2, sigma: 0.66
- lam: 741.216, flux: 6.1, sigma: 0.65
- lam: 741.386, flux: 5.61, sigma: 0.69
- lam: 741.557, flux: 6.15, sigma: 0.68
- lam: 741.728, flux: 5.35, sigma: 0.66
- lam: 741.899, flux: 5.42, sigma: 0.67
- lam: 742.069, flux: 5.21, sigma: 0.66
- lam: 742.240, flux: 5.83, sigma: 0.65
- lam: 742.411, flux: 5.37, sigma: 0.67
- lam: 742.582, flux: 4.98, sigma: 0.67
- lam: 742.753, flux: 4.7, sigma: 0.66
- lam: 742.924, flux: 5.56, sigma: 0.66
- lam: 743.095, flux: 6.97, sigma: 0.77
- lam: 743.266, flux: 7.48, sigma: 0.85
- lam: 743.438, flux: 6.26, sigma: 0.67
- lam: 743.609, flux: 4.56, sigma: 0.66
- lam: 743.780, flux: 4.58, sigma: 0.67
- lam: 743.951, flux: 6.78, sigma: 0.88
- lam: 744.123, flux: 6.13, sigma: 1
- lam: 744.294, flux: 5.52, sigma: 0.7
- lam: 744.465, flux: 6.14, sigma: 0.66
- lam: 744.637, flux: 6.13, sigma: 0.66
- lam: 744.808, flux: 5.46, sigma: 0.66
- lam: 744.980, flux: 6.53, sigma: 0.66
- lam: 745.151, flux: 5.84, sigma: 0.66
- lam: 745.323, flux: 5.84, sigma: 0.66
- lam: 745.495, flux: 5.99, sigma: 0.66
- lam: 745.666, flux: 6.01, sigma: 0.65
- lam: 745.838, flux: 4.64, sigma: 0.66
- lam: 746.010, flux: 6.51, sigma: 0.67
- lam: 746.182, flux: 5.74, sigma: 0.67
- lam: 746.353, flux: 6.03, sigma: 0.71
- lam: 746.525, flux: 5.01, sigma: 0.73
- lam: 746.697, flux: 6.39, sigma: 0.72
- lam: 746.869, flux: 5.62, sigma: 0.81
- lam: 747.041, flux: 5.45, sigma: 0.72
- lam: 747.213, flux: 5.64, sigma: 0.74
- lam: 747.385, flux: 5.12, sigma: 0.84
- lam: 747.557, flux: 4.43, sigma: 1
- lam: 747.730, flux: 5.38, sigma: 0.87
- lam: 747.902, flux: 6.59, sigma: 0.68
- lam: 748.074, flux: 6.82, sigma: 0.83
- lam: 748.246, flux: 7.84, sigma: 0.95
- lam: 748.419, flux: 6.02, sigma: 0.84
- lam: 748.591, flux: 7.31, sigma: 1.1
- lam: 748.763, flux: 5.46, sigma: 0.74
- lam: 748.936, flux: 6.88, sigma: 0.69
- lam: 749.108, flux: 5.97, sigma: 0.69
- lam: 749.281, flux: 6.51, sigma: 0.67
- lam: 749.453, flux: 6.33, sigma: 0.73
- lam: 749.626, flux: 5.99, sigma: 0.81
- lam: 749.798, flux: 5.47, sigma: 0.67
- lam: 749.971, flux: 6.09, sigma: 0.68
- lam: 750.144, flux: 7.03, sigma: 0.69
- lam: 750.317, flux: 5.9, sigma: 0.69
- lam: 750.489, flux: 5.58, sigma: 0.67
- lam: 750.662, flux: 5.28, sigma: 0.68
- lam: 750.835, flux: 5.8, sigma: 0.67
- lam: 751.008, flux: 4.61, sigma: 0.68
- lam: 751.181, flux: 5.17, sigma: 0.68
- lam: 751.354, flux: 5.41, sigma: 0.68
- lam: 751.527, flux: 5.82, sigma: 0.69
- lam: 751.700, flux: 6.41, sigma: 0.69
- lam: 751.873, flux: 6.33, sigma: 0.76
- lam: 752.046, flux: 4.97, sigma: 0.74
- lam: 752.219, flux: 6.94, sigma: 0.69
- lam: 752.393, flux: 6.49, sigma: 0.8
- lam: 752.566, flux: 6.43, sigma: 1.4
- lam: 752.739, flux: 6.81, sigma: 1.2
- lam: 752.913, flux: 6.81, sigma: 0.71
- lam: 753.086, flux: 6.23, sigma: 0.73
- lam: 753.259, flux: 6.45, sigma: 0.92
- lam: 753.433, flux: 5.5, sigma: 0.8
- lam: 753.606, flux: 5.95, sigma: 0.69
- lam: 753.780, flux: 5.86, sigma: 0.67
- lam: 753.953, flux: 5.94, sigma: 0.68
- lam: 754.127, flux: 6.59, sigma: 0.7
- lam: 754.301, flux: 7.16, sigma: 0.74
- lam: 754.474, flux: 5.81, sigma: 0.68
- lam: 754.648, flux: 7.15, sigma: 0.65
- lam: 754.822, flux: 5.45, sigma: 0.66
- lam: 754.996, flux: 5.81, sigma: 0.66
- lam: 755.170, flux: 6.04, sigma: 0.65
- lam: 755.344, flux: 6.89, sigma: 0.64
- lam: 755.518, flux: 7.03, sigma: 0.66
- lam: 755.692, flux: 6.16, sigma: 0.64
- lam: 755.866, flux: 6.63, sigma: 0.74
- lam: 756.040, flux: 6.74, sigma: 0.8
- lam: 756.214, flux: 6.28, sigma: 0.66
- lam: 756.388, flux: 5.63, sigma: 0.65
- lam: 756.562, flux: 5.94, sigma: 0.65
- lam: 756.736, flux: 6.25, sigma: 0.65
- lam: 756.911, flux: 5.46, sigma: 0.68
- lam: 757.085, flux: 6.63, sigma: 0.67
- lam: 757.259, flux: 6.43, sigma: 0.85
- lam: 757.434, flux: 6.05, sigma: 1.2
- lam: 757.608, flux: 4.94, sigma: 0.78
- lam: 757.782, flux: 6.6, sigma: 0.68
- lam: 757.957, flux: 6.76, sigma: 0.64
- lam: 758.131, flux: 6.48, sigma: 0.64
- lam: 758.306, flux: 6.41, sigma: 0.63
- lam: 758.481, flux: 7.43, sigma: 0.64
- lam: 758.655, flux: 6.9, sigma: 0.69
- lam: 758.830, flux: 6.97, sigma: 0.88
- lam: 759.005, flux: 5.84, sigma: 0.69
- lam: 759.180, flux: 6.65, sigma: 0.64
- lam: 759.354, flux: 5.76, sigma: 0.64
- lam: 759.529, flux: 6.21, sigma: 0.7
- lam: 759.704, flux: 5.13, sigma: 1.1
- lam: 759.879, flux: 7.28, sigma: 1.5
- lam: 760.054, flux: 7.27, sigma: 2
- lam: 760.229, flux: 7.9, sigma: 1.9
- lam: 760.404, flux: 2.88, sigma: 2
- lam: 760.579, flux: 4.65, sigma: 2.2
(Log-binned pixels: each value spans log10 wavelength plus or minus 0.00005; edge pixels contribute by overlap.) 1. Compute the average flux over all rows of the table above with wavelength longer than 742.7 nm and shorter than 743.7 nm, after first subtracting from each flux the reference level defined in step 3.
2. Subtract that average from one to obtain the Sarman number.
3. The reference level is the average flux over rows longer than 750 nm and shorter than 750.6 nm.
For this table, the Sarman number 1.2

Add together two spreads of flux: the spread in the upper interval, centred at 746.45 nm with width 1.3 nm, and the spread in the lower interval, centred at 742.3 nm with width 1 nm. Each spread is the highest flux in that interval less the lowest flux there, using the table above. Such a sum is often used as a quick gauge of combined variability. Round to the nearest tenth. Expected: 3.0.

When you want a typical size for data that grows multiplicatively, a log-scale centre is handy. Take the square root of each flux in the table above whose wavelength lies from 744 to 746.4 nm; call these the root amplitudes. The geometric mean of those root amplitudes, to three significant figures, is 2.42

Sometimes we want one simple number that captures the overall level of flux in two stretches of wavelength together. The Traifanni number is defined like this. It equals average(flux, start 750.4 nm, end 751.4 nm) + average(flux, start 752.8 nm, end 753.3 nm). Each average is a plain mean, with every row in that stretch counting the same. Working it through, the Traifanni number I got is 11.8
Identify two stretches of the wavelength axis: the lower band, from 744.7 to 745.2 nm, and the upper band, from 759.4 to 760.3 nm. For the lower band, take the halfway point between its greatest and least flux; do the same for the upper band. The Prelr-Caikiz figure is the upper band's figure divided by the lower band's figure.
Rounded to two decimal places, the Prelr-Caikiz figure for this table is 1.09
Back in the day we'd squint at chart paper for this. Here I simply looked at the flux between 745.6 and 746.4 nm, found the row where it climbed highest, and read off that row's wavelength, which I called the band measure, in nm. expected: 746.010 nm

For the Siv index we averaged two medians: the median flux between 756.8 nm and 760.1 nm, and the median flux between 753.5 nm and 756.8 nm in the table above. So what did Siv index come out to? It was 6.32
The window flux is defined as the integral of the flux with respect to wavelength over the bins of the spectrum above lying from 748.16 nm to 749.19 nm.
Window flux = 6.8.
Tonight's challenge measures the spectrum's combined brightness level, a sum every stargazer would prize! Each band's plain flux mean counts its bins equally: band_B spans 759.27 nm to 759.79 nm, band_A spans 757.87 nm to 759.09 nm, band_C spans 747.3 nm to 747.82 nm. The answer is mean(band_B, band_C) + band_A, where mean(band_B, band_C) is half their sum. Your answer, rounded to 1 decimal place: 12.0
